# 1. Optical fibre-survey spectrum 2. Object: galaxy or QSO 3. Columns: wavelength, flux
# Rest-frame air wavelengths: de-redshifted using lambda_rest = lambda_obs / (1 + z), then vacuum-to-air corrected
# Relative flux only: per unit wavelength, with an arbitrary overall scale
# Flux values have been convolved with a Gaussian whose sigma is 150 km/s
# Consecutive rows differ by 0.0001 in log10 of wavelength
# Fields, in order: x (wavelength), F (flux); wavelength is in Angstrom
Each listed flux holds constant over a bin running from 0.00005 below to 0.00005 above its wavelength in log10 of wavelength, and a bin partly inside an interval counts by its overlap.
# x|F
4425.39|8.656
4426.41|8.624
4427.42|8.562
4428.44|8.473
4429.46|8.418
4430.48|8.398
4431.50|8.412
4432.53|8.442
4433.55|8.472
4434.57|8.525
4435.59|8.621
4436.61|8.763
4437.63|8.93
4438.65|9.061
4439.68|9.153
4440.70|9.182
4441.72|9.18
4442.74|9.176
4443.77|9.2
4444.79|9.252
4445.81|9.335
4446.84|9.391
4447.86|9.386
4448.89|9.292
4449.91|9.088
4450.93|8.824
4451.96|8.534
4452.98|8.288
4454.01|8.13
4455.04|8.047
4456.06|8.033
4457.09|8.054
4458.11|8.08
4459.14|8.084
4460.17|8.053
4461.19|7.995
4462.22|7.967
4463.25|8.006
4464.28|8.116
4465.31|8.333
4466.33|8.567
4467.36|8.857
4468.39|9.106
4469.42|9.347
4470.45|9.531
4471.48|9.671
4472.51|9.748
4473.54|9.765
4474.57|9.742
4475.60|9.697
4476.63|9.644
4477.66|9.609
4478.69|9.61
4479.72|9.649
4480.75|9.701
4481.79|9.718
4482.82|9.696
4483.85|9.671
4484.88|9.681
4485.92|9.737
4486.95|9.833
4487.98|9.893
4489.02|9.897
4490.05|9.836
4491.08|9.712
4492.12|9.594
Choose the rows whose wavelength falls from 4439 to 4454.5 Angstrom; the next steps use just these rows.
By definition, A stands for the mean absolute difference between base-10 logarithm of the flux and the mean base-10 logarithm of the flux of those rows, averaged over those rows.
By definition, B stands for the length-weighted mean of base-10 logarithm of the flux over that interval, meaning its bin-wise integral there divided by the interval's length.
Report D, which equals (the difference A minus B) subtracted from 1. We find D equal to 1.94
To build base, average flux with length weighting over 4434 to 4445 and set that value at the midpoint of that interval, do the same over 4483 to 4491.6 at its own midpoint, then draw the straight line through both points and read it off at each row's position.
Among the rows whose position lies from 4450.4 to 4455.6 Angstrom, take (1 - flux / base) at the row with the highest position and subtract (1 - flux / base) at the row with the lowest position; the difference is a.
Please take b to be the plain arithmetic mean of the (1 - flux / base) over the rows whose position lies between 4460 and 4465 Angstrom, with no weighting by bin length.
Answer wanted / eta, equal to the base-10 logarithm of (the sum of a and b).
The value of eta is -0.63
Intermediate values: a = 0.09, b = 0.143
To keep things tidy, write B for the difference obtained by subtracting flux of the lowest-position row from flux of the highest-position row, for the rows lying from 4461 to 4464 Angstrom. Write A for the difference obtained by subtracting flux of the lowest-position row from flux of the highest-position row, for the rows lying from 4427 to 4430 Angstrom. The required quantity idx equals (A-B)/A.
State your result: 1.1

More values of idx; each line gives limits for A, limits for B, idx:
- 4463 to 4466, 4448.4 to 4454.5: 4.6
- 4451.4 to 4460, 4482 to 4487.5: 1.3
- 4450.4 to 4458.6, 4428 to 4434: 1.0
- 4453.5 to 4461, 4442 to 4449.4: 2.5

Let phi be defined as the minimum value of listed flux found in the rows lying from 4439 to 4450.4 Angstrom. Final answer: 9.088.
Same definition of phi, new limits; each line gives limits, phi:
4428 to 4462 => 7.995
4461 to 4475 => 7.967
